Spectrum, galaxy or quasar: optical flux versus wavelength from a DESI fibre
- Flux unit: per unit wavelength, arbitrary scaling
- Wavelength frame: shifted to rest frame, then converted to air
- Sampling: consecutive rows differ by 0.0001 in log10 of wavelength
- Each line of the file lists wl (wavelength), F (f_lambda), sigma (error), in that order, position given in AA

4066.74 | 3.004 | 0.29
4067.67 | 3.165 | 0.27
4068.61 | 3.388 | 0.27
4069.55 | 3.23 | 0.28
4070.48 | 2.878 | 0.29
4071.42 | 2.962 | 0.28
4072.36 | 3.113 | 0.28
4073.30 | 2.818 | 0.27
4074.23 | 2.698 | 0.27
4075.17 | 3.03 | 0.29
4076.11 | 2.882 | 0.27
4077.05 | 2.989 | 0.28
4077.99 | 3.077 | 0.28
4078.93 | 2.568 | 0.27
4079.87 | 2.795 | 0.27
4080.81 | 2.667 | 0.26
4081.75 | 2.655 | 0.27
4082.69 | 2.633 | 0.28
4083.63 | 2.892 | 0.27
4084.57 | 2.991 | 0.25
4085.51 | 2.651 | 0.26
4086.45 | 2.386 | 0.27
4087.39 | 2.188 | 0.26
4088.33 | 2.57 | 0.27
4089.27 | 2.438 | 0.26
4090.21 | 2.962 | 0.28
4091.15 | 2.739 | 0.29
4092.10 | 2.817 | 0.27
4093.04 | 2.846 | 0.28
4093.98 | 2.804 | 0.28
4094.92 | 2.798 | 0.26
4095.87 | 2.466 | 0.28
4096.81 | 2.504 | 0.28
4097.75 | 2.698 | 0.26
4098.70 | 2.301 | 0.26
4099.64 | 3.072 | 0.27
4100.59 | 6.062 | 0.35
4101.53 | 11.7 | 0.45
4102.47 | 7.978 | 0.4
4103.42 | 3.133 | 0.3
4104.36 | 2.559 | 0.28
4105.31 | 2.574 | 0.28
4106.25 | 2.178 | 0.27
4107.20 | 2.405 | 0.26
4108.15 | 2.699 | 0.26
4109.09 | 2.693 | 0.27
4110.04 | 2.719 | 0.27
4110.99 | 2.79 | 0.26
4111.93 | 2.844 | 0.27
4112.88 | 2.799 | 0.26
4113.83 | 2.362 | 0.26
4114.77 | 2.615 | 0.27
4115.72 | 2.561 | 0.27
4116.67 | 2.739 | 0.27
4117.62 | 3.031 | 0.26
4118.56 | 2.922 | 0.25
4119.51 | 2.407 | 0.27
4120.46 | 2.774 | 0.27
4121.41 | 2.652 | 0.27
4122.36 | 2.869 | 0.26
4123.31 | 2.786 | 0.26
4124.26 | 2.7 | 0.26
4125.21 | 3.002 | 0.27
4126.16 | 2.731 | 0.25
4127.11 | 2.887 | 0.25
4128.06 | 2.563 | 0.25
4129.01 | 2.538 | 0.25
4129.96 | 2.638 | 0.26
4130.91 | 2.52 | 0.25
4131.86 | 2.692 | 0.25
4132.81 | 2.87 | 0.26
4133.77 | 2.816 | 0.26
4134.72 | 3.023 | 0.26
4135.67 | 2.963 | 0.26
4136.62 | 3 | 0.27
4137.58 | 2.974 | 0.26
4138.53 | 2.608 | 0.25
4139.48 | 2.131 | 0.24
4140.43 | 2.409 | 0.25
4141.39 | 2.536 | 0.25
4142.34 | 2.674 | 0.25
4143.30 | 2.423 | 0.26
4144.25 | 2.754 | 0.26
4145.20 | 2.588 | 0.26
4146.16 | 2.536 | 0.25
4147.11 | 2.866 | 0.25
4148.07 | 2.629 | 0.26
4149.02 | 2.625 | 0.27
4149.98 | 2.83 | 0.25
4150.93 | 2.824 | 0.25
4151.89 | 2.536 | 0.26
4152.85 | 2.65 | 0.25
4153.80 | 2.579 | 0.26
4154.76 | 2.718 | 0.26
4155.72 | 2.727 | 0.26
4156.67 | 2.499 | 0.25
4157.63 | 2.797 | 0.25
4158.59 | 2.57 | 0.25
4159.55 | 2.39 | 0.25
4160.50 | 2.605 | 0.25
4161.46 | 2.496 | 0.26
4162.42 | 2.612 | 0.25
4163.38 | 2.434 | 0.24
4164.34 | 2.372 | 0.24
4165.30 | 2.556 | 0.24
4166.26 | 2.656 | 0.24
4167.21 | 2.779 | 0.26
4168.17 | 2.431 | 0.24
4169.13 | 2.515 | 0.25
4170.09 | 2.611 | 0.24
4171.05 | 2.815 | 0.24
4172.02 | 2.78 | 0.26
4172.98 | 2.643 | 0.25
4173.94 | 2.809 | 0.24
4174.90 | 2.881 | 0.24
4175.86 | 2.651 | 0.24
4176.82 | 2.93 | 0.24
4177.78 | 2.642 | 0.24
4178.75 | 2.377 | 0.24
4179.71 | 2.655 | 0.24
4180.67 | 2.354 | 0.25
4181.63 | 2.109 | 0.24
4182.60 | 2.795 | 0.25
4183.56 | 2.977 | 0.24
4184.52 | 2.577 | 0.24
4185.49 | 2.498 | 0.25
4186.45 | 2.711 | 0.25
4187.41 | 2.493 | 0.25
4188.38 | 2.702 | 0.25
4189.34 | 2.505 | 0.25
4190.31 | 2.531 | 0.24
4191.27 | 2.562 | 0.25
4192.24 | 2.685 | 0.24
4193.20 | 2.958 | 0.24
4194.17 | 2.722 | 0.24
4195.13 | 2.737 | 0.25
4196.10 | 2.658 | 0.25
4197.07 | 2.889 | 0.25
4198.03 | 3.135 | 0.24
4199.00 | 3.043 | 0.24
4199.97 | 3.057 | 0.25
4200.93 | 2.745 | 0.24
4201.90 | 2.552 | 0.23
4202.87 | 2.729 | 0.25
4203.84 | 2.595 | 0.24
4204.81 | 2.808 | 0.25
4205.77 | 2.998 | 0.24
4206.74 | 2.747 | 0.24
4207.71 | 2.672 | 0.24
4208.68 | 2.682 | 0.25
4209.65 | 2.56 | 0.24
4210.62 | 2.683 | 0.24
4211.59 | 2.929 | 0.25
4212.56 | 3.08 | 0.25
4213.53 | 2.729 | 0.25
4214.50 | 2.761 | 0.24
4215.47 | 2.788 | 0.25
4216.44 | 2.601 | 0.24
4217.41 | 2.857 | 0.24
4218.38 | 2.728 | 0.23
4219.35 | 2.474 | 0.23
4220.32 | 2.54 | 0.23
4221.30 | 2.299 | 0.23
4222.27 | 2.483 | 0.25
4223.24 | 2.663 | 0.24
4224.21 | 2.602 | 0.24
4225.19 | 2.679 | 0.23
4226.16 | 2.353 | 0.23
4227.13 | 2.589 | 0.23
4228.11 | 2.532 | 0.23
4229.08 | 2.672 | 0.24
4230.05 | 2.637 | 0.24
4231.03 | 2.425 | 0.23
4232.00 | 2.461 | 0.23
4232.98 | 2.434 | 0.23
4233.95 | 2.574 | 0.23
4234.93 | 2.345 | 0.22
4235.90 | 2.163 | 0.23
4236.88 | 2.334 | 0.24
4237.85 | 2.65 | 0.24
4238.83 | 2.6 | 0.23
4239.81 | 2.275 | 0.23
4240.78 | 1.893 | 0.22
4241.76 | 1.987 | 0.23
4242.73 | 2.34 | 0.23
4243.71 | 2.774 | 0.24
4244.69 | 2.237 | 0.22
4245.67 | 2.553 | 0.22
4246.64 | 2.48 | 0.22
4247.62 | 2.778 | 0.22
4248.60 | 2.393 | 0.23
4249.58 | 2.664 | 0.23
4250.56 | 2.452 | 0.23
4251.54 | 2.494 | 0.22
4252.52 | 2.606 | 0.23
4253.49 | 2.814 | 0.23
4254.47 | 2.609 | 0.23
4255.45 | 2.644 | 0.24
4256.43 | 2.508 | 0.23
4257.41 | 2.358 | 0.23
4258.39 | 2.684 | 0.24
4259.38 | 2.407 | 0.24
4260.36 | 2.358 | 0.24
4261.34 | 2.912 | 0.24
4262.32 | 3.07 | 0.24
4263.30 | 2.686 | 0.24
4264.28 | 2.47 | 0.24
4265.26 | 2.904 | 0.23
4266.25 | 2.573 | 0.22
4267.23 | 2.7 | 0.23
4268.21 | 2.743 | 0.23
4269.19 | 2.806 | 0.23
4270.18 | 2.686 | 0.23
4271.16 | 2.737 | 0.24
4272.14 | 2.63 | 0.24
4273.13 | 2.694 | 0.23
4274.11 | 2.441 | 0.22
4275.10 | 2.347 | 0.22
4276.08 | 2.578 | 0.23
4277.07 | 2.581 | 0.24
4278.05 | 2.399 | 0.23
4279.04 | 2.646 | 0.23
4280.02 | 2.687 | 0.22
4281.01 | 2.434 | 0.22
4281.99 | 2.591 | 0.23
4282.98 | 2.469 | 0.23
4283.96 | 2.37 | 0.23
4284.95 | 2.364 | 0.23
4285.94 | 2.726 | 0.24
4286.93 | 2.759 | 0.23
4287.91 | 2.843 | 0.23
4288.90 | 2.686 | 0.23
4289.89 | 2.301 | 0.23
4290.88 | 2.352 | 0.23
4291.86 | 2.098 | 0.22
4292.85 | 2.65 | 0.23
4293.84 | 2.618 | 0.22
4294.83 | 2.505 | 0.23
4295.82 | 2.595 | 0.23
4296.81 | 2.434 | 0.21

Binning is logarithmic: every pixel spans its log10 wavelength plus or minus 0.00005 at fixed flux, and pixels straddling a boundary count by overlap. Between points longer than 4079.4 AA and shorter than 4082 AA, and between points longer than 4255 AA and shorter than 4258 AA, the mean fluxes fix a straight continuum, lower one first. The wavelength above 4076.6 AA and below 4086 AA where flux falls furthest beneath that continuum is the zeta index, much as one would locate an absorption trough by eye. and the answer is 4078.93 AA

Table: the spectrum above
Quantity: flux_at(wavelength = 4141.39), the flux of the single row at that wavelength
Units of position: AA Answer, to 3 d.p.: 2.536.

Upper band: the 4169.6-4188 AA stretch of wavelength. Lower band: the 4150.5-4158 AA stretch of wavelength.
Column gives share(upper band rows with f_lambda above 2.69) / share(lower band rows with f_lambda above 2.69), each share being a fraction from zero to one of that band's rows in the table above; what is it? 0.8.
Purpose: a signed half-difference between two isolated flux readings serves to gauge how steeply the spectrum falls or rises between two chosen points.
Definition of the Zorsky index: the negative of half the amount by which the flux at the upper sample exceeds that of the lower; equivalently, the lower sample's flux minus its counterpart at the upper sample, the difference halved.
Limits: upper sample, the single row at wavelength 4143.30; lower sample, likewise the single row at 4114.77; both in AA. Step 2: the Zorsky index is 0.10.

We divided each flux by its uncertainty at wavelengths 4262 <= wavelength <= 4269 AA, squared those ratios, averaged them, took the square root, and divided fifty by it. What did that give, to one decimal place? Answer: 4.2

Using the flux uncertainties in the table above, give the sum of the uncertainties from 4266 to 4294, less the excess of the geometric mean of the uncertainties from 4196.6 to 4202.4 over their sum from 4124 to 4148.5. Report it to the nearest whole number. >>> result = 13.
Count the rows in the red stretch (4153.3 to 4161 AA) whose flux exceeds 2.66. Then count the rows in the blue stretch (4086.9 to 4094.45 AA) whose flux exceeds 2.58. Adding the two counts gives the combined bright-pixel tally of 8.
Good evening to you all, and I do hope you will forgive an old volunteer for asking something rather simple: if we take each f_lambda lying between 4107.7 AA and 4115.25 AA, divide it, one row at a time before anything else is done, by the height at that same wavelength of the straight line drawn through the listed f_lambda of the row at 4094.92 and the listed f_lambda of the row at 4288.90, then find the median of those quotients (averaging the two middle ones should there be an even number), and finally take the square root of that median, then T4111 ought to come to 0.99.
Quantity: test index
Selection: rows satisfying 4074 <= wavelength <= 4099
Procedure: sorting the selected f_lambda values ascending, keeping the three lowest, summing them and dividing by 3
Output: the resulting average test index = 2.29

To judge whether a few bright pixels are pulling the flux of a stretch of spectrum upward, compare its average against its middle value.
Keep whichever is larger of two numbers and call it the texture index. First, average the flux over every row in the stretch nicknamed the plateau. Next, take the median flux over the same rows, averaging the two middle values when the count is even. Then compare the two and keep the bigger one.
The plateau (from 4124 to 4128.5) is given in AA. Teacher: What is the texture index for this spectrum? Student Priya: 2.78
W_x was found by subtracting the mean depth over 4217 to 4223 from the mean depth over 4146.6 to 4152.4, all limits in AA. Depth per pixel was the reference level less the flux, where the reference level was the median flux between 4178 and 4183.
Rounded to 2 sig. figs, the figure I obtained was -0.15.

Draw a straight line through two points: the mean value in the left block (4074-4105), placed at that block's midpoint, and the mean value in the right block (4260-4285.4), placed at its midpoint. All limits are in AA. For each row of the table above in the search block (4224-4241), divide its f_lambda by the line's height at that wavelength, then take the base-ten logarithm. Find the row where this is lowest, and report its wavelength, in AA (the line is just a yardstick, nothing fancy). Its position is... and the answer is 4240.78 AA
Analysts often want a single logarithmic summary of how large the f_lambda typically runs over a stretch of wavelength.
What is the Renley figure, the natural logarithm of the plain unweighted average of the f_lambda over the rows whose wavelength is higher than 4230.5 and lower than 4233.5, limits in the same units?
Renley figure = 0.89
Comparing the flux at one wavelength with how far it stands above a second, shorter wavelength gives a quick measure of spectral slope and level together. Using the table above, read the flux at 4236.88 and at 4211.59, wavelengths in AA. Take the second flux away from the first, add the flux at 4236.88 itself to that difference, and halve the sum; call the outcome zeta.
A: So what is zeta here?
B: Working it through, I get 0.9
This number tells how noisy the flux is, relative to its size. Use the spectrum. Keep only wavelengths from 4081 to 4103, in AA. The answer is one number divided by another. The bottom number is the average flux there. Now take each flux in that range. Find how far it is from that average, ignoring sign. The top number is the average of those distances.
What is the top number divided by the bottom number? 0.39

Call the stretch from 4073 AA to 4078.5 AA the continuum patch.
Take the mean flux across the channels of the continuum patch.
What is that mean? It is 2.92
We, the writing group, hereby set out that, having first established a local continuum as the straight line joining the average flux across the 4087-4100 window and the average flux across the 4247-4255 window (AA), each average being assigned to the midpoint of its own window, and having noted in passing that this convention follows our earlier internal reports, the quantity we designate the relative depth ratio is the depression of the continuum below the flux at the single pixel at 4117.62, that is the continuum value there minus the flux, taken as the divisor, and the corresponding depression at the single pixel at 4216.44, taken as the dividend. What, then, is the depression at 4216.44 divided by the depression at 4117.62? 0.0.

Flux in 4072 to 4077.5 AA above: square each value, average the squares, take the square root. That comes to 2.92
